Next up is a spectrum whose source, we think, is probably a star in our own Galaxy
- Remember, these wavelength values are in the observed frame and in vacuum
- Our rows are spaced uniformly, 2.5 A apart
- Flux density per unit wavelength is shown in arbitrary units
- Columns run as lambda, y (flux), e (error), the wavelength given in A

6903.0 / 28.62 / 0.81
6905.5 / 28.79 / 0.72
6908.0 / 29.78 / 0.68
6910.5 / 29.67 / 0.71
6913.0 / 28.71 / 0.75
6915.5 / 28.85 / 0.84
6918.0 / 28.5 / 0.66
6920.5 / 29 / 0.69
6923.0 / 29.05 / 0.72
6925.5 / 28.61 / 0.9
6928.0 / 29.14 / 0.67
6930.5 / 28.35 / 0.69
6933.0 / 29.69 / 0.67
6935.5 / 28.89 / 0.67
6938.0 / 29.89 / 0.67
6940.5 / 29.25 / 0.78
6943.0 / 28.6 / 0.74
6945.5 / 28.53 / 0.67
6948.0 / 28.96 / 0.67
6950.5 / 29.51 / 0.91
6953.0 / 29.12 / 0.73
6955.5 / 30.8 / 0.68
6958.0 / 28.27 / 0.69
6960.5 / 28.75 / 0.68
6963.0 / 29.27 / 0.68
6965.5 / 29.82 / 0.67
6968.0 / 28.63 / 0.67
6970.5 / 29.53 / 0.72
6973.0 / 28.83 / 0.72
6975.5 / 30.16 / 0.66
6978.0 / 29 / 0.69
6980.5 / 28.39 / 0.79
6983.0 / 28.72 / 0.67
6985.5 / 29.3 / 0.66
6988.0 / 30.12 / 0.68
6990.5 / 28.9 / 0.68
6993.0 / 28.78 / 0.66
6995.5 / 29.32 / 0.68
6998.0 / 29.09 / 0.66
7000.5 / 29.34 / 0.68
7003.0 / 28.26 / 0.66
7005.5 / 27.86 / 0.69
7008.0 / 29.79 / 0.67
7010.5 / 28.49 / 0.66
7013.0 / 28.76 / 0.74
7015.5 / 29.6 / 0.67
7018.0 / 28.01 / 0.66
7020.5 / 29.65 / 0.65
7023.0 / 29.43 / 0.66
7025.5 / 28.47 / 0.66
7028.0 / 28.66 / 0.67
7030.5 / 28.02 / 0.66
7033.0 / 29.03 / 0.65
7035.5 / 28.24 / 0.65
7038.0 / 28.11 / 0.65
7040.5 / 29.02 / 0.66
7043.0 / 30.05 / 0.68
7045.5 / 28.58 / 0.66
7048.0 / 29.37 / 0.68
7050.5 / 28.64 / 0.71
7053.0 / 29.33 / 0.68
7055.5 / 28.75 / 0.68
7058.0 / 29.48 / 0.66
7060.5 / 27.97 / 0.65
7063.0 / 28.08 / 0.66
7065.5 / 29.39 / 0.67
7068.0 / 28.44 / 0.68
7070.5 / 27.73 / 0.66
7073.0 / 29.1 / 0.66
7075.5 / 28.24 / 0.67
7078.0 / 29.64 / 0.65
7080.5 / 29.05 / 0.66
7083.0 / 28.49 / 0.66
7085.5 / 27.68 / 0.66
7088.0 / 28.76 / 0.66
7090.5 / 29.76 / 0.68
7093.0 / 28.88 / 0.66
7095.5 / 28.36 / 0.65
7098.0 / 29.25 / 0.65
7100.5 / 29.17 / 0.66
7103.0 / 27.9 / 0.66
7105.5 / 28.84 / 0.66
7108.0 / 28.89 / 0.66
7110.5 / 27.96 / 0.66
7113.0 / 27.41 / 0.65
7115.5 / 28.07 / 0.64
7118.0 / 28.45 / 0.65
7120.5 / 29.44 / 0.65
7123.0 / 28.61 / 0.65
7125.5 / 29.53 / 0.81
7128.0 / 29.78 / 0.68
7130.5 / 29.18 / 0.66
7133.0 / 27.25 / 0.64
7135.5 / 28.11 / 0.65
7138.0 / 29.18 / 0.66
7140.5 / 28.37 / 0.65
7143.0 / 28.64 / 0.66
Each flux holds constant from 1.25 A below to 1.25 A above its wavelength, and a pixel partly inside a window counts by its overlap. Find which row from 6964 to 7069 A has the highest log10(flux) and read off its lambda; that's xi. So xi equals 6975.5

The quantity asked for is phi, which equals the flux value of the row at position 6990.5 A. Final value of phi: 28.9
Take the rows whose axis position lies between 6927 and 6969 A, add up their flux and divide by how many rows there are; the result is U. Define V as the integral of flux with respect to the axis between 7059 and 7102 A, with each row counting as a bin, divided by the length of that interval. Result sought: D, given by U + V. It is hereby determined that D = 57.9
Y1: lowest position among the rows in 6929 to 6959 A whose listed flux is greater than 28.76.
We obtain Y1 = 6933.0 A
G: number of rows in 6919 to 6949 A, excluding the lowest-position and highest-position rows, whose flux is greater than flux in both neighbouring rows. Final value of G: 4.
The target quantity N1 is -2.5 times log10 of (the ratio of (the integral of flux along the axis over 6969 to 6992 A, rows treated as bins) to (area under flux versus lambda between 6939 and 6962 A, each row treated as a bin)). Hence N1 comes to 0.00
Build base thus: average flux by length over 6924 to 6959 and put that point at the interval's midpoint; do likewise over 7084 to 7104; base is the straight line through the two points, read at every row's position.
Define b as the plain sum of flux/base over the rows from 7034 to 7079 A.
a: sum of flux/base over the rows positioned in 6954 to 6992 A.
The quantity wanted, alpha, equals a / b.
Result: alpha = 0.84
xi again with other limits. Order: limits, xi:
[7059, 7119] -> 7090.5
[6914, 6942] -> 6938.0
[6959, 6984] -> 6975.5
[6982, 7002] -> 6988.0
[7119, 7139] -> 7128.0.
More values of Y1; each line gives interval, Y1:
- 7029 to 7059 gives 7033.0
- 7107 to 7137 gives 7108.0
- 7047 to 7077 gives 7048.0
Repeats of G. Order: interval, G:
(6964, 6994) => 3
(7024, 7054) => 4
